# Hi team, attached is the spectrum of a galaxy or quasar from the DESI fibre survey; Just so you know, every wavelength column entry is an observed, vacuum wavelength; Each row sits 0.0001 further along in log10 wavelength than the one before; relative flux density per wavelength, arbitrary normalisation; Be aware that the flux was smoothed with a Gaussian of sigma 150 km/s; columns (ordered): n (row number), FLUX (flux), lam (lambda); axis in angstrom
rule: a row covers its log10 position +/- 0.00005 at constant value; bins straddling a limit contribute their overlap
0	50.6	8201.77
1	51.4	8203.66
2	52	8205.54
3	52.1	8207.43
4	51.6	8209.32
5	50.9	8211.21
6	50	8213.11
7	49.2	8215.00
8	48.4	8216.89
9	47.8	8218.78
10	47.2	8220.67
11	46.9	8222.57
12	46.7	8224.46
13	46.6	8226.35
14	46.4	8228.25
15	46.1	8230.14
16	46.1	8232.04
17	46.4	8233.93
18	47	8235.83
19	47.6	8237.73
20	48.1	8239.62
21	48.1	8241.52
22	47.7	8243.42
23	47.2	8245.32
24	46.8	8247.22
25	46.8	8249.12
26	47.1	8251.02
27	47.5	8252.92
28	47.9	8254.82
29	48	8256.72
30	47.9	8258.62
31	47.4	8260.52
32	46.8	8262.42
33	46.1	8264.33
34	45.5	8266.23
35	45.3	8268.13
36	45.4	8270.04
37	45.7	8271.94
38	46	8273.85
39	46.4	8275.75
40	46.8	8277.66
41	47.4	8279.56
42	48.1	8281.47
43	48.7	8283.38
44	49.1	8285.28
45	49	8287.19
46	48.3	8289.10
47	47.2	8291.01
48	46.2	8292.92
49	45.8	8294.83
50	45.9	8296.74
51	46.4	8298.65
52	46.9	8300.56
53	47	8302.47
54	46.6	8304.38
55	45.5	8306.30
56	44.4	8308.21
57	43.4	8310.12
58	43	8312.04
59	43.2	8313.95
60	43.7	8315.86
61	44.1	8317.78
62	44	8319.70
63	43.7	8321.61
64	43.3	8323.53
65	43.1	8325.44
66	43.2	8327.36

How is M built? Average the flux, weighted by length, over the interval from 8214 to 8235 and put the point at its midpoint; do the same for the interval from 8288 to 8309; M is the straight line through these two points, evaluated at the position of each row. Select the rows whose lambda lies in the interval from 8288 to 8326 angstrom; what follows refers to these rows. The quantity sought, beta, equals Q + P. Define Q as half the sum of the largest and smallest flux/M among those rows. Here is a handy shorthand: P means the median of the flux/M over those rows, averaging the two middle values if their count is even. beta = 1.95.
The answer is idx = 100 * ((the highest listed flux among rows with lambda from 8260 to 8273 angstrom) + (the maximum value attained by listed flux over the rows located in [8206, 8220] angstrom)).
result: 9950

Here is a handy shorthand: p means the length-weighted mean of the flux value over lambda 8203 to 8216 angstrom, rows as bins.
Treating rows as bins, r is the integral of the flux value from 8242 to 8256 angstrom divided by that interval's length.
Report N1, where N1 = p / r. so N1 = 1.08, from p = 51.0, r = 47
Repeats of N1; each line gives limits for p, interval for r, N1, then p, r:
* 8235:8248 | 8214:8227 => 1.00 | 47.5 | 48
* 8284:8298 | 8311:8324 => 1.09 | 47.4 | 44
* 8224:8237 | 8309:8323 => 1.07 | 46.5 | 44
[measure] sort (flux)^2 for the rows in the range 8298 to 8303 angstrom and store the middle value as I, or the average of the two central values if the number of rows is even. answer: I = 2200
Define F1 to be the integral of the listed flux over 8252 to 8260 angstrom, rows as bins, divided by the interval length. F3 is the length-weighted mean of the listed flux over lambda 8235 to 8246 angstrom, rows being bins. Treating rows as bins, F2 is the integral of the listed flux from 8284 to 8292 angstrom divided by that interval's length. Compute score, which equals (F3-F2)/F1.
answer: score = -0.02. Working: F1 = 47.8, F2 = 48.4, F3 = 47.6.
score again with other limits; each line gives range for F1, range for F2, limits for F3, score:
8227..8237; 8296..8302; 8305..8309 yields -0.03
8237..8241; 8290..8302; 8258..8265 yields 0.01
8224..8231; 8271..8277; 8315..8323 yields -0.05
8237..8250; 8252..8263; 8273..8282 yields -0.02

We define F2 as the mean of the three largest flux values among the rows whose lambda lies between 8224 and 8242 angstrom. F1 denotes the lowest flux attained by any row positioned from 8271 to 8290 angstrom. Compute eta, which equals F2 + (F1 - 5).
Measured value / 88.6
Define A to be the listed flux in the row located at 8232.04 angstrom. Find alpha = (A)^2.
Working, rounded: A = 46.1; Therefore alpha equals 2125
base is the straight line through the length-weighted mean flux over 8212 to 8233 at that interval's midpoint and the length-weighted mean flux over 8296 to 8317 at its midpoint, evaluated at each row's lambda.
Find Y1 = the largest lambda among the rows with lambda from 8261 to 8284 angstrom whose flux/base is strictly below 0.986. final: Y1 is 8270.04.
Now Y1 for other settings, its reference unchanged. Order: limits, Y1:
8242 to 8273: 8270.04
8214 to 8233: 8232.04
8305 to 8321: 8319.70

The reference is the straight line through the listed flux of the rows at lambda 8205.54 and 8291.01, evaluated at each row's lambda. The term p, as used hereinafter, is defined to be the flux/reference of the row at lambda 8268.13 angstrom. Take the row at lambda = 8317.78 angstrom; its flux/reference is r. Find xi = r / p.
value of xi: 1.03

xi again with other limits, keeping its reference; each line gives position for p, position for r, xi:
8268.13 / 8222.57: 0.98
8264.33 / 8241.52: 1.02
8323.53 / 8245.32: 0.99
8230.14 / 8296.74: 1.08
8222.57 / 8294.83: 1.06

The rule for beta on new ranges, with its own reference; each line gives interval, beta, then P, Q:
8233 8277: 2.00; 1.00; 1.00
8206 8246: 2.05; 1.01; 1.04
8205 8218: 2.14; 1.08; 1.06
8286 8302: 2.03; 1.01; 1.02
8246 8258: 2.02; 1.01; 1.01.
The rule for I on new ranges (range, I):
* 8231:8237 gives 2153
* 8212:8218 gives 2421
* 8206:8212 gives 2663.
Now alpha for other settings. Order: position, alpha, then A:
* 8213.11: 2500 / 50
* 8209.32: 2663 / 51.6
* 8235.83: 2209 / 47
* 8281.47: 2314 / 48.1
